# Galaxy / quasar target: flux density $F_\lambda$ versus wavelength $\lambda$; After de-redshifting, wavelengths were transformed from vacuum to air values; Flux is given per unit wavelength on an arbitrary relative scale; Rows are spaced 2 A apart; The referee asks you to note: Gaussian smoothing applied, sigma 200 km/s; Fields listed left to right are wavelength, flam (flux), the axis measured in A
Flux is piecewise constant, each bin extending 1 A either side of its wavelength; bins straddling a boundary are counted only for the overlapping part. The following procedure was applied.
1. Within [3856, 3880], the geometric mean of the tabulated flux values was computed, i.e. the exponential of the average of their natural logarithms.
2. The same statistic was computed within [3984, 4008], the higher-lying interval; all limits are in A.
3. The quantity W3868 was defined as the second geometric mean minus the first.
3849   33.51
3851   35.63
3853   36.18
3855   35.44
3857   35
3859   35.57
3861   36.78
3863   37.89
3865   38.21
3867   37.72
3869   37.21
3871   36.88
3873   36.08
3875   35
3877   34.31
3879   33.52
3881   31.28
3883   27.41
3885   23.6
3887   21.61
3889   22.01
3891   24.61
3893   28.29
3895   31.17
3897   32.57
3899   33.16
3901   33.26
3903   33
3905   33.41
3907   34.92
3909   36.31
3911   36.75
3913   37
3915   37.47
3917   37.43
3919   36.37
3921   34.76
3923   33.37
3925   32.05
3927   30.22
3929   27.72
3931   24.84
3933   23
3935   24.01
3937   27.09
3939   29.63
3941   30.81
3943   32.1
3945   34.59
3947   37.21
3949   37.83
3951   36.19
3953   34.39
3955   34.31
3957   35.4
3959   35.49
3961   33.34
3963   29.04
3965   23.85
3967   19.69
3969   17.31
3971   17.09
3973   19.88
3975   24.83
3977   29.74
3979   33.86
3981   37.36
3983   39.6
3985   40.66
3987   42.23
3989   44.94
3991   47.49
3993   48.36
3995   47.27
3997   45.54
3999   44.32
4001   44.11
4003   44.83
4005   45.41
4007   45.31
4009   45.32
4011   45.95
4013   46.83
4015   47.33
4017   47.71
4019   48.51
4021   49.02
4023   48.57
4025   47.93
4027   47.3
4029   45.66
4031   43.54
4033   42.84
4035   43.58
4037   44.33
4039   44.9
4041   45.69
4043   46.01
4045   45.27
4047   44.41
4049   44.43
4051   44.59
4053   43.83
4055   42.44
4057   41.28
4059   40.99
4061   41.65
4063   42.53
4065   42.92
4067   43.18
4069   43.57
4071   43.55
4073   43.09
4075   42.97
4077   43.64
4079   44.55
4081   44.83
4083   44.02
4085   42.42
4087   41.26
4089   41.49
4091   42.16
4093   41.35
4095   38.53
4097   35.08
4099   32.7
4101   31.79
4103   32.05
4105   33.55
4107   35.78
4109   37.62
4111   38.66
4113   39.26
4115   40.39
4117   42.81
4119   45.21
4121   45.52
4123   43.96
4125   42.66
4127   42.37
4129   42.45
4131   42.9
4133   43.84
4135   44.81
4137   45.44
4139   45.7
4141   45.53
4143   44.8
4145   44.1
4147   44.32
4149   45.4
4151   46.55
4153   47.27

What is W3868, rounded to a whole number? 9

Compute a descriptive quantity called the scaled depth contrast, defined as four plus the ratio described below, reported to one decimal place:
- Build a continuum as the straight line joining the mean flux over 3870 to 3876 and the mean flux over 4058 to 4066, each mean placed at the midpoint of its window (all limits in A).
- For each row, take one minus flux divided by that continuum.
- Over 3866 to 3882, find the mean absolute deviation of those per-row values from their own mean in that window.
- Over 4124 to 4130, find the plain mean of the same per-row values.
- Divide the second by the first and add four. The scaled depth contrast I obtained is 4.7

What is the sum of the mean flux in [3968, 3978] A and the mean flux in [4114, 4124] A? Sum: 65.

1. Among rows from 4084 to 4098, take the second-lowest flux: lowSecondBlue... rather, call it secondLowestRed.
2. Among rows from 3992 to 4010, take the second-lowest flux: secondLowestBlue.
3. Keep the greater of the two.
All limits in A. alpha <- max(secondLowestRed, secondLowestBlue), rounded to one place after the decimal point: 44.3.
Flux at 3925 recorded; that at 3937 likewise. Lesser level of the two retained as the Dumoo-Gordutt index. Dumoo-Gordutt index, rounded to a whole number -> 27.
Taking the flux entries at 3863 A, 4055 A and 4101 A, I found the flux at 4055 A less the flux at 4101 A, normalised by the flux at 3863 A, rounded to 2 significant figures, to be 0.28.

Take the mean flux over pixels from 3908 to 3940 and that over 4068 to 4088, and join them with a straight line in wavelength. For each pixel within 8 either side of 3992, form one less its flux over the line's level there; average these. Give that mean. -0.22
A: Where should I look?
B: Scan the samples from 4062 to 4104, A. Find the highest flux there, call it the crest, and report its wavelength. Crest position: 4081 A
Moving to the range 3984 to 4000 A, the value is 3993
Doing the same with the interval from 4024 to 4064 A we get 4025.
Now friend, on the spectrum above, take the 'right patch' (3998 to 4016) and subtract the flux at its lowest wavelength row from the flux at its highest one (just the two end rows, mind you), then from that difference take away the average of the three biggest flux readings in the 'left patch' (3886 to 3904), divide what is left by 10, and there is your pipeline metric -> -3.0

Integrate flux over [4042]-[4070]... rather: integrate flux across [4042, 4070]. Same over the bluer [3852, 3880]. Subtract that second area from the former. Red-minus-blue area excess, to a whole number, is 203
